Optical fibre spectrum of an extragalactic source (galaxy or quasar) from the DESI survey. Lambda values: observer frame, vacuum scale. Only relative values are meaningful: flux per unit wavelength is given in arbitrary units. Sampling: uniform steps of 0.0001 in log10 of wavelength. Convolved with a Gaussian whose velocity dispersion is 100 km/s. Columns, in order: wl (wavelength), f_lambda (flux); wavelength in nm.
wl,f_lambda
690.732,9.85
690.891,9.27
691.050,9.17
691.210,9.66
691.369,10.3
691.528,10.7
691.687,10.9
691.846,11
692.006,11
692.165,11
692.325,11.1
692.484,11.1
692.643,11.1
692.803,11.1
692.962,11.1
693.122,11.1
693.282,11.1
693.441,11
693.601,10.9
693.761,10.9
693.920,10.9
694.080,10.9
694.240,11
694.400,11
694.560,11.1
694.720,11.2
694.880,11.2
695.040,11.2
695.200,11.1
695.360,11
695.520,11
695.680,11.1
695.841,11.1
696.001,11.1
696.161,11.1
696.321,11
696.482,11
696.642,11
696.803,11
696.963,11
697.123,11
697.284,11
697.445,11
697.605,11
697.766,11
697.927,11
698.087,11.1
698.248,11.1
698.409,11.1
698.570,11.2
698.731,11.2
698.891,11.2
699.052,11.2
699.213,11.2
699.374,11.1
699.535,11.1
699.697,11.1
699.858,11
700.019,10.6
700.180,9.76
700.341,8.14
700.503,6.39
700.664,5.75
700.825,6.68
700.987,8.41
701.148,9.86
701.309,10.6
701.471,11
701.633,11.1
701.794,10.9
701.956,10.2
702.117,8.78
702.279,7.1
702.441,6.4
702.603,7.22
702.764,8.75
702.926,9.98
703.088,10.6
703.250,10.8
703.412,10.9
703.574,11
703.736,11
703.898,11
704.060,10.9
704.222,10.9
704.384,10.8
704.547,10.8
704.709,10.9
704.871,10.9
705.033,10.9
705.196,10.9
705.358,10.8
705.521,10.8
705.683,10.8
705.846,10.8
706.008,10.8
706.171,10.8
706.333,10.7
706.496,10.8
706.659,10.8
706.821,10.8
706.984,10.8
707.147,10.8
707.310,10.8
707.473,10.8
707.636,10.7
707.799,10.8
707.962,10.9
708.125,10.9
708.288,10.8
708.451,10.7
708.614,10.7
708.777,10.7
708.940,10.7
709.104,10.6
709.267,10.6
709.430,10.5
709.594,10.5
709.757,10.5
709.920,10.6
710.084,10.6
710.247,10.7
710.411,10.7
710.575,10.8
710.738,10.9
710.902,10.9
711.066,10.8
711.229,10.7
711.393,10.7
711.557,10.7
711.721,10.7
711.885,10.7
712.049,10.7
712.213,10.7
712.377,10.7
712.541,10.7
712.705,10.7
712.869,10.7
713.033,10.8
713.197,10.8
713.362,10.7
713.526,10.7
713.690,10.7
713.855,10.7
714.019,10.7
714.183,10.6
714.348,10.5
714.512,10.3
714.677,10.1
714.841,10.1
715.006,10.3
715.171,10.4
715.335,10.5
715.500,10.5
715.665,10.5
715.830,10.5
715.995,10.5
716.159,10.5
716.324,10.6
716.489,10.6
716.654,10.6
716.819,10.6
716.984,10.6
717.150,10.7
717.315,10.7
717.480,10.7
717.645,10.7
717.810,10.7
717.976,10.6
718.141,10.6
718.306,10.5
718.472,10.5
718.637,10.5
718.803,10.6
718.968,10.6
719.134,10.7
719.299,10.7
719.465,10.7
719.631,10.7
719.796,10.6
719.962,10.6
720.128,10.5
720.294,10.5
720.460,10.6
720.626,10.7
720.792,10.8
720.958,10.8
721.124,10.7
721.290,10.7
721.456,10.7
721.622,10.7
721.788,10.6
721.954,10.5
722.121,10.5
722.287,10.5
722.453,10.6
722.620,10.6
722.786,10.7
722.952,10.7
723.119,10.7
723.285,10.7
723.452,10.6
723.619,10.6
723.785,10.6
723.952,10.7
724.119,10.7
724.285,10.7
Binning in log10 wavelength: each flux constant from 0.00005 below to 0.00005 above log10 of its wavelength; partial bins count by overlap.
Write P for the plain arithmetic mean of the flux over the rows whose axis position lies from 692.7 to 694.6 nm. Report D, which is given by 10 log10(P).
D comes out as 10.42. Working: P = 11.0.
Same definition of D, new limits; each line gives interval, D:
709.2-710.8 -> 10.27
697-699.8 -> 10.45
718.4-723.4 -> 10.27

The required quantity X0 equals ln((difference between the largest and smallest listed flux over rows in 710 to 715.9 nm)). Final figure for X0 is -0.2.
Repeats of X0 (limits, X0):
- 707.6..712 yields -0.9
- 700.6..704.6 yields 1.7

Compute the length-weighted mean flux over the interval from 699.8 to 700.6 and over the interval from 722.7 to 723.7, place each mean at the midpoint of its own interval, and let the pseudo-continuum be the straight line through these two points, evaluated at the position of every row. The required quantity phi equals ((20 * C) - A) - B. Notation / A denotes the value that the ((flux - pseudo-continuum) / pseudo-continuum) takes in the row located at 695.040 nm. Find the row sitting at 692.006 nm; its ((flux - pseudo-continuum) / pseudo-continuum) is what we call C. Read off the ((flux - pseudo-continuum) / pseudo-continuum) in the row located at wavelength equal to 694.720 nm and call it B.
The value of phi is 5.4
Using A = 0.29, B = 0.29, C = 0.30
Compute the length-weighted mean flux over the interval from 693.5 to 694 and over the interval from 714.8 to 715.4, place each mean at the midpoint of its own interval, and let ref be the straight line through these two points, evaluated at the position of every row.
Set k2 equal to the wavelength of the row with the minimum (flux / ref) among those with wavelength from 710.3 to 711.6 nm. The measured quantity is 710.411 nm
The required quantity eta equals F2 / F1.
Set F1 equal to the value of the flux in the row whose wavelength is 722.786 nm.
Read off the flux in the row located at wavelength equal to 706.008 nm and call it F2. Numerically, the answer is 1.01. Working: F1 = 10.7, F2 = 10.8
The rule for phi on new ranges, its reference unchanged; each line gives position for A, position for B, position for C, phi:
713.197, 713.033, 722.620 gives -0.2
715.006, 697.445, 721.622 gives 0.0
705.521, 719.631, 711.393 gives 1.6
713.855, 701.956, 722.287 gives -0.4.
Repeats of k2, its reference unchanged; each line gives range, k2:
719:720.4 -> 720.128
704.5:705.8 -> 704.547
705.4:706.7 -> 706.333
